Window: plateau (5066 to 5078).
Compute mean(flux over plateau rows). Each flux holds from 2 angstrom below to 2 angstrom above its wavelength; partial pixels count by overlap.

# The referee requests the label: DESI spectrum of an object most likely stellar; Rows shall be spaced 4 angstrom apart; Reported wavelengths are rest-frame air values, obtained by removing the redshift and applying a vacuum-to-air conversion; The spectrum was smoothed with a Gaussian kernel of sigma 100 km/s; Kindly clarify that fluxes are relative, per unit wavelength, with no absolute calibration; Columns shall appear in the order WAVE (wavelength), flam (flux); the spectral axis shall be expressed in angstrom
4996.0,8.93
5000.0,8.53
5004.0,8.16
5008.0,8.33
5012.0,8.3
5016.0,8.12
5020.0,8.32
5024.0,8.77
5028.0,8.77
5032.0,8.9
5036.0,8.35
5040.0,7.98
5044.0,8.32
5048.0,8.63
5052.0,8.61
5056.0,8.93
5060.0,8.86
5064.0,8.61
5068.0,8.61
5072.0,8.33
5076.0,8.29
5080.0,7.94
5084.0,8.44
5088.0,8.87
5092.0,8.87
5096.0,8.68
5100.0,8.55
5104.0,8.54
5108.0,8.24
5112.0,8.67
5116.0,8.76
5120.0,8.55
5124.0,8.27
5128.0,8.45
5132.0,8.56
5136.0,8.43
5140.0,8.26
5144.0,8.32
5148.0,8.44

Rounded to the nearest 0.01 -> 8.41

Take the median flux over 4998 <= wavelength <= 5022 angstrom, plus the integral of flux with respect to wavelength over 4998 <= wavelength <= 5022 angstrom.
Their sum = 207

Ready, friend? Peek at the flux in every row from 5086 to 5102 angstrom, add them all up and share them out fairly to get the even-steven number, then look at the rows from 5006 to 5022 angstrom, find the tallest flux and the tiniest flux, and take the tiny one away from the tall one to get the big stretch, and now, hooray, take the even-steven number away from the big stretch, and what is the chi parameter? -8.5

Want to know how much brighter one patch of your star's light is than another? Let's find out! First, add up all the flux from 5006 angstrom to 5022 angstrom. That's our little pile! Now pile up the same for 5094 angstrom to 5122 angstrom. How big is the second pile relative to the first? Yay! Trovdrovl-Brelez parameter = 1.8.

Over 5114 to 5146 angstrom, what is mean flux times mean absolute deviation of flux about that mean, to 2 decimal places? 1.10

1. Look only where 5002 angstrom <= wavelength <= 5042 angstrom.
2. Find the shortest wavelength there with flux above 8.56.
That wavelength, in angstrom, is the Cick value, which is 5024.0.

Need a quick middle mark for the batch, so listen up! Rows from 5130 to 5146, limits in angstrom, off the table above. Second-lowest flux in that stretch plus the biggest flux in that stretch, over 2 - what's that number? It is 8.44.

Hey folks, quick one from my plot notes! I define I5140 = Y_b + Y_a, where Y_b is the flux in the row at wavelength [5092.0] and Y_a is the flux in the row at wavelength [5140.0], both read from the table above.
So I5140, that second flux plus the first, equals 17.1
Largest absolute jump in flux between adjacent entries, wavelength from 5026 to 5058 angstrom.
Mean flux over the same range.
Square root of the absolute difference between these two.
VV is 2.83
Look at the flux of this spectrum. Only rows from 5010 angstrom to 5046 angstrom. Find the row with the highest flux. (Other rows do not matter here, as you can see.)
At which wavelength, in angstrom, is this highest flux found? 5032.0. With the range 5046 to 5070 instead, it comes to 5056.0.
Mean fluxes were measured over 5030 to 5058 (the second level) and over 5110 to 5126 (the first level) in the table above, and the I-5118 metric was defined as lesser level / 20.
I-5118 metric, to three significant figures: 0.427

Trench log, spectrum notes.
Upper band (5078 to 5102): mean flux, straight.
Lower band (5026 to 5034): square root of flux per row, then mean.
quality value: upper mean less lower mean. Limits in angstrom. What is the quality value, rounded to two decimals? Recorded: 5.59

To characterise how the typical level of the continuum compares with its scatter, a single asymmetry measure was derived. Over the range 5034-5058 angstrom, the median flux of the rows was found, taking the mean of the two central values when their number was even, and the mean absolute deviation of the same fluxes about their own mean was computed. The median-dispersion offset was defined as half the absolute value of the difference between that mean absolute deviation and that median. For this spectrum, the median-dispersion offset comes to 4.11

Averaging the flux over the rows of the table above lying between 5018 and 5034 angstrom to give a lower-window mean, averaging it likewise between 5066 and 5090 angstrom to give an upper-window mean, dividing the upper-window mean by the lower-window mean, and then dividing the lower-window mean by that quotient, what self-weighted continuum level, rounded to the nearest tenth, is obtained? 9.0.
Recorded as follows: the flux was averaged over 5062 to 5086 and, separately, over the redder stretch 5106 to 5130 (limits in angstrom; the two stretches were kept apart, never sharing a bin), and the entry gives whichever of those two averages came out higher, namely 8.49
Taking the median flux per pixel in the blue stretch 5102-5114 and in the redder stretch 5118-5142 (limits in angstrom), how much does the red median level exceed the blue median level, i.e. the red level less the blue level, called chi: -0.10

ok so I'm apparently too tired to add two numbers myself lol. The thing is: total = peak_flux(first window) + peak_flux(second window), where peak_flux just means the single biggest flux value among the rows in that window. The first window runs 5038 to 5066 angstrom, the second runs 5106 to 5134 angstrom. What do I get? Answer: 17.7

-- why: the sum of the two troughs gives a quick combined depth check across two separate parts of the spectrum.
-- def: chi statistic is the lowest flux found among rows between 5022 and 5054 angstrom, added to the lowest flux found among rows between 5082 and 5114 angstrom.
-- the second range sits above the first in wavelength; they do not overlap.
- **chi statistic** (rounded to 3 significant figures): 16.2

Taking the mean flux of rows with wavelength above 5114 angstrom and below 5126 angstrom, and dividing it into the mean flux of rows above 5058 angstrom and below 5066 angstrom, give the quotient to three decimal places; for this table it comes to 1.024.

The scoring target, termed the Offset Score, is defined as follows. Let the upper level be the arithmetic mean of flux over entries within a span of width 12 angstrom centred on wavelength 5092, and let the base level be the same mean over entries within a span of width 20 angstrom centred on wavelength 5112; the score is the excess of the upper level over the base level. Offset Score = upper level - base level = 0.25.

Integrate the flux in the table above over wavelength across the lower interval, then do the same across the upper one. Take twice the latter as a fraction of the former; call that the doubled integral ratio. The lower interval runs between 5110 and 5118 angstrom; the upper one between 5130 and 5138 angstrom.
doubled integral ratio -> 1.95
